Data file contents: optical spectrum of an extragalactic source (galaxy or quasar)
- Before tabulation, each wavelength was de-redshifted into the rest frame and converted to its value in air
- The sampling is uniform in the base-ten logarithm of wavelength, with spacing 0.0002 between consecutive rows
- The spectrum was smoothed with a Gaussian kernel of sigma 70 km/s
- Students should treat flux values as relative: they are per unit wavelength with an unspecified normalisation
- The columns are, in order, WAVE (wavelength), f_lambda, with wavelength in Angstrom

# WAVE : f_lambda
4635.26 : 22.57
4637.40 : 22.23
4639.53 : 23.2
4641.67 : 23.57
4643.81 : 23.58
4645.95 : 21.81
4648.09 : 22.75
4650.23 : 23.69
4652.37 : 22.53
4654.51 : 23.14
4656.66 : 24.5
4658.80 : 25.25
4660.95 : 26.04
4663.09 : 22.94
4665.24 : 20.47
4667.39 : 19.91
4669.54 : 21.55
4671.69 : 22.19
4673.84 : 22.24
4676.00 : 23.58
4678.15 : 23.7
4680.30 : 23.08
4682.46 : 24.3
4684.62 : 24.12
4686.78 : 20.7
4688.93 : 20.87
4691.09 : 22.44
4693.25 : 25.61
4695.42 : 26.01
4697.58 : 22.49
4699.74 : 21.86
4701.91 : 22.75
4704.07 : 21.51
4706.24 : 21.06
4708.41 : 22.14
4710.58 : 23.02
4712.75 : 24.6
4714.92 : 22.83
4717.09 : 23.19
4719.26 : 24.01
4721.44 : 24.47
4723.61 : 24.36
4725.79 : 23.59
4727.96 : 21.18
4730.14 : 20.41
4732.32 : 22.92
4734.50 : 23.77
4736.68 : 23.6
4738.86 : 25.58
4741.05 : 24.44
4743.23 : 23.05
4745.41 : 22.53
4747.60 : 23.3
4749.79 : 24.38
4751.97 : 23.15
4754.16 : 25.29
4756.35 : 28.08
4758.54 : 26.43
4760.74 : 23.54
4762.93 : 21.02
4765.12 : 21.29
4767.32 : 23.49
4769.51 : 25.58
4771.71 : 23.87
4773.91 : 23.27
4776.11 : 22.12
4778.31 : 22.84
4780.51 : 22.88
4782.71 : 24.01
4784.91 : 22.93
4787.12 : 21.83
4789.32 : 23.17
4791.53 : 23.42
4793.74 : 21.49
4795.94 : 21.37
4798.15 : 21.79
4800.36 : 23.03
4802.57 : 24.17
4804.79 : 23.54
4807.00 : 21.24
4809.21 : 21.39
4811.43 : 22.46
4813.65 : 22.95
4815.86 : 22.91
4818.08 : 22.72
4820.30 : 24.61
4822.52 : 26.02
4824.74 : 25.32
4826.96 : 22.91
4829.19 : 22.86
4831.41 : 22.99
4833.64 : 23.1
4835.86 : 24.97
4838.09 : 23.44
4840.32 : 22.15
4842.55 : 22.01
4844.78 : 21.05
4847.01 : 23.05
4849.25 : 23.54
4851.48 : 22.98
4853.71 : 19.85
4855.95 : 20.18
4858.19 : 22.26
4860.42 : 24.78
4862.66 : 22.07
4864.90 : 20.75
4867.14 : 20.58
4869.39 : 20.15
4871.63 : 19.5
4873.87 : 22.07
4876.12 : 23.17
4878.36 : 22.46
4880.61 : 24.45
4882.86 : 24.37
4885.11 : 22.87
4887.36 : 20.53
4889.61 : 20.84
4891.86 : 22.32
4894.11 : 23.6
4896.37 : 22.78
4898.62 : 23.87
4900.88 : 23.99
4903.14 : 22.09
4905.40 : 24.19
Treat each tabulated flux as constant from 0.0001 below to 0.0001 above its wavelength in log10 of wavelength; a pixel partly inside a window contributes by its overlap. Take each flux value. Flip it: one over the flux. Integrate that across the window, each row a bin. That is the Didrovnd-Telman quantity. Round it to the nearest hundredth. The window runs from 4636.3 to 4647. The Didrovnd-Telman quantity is 0.47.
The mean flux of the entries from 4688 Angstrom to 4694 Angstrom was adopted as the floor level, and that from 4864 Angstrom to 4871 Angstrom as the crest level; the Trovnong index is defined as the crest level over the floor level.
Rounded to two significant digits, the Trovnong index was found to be 0.89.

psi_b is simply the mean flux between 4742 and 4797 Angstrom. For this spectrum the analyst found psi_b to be 23.4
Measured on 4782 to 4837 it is 23.1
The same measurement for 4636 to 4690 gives 22.9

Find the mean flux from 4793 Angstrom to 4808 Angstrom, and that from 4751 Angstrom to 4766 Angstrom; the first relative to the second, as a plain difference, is -1.7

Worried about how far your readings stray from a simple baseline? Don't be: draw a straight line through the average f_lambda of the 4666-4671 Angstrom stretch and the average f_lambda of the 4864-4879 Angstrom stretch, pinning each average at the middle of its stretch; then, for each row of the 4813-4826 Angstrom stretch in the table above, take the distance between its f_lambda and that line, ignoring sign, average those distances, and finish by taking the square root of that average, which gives 1.73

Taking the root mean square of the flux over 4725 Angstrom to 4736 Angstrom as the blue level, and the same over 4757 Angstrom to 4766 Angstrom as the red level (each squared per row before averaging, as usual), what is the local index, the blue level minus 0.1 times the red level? 20.1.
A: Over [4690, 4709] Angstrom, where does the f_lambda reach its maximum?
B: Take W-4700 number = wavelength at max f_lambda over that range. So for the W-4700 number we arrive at 4695.42 Angstrom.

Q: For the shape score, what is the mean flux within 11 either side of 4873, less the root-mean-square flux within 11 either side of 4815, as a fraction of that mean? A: -0.064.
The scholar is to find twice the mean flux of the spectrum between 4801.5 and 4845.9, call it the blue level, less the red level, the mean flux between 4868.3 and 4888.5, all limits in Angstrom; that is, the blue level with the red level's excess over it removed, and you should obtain 24.1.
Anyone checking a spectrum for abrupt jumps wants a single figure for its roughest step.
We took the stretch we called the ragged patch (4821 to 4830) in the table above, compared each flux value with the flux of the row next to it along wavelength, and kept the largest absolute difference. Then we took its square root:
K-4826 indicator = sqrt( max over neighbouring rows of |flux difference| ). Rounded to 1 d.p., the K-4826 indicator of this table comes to 1.6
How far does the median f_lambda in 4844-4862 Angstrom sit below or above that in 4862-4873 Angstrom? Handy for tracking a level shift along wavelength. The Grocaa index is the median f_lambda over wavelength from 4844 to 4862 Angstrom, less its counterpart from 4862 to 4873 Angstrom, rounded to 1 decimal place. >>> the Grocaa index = 2.0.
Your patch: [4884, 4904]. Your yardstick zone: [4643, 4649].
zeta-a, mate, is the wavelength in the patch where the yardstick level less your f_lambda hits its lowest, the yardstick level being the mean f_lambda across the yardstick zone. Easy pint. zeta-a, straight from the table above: 4900.88 Angstrom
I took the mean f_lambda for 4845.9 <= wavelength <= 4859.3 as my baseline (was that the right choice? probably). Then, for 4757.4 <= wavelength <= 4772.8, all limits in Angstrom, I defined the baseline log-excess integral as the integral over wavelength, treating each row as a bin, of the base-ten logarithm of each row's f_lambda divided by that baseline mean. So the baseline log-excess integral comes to 0.46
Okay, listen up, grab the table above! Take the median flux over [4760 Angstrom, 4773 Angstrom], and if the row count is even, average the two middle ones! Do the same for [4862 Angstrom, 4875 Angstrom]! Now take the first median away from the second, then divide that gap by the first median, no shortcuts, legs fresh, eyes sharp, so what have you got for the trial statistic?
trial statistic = -0.12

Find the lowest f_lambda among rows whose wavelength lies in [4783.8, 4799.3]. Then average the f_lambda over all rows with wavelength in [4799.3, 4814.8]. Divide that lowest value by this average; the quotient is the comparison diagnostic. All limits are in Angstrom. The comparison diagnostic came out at 0.94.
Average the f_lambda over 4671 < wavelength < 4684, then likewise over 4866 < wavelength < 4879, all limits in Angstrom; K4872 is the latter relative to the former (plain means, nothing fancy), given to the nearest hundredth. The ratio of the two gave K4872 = 0.92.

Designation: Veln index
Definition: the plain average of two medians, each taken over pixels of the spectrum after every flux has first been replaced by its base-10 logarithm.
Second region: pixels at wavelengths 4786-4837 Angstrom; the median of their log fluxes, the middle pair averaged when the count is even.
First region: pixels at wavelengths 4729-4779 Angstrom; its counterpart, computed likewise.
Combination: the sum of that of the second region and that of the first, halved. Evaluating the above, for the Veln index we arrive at 1.37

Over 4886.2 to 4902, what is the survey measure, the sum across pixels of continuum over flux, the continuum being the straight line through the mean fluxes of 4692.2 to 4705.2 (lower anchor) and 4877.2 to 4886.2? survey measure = 7.3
